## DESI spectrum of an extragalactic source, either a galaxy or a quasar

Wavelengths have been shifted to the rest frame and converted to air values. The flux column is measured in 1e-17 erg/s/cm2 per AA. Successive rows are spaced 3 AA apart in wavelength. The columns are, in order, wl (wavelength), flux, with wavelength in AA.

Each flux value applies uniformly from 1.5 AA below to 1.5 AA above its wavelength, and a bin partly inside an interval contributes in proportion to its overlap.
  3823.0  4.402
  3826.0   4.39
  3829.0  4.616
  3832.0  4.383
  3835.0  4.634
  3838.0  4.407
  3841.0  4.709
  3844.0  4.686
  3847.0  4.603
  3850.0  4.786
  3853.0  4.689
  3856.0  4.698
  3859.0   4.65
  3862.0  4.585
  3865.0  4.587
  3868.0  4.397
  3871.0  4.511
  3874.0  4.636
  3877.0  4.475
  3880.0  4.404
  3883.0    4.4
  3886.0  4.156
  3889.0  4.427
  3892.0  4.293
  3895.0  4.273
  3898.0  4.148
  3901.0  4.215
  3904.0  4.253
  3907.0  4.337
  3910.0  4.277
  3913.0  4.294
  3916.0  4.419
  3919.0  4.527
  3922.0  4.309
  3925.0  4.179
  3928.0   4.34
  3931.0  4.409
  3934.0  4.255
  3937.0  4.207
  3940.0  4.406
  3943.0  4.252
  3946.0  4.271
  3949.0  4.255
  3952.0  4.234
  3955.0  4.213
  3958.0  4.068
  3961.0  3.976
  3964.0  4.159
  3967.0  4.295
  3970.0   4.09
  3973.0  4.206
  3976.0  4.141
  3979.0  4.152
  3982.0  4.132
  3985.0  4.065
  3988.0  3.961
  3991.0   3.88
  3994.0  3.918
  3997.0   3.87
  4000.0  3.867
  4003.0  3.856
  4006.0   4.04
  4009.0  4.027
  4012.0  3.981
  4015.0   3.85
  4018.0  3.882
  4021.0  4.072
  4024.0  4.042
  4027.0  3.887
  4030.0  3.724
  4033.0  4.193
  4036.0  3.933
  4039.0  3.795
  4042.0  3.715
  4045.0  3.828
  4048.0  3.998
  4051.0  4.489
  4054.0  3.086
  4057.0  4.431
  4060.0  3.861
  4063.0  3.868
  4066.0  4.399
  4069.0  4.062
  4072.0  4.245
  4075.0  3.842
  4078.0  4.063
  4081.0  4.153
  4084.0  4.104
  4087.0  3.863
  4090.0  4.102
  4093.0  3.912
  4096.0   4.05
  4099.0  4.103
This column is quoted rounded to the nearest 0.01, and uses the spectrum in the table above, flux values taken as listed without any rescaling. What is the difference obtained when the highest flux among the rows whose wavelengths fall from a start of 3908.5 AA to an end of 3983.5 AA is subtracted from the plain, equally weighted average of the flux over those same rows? -0.28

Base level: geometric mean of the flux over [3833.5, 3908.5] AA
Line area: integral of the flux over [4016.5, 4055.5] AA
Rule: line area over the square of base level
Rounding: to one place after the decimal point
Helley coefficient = 7.6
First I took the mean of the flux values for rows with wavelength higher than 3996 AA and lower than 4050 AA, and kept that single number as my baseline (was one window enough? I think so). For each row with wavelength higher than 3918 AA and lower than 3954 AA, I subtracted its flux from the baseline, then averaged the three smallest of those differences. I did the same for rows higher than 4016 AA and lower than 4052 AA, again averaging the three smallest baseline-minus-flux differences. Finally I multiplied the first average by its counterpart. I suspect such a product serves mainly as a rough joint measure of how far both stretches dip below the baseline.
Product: 0.17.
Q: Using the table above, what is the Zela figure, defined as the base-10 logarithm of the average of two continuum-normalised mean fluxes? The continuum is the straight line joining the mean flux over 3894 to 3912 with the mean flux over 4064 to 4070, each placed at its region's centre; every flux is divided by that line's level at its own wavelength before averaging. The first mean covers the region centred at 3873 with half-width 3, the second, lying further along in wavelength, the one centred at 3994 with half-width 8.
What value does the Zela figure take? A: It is -0.001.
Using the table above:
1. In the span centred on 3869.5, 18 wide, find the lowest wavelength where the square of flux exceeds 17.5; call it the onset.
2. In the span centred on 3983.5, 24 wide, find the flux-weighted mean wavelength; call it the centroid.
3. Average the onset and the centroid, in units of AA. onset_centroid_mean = 3922.7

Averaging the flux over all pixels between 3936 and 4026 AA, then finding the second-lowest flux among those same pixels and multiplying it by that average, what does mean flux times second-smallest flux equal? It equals 15.7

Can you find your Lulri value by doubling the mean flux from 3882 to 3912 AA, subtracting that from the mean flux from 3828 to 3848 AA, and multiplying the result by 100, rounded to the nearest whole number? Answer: -398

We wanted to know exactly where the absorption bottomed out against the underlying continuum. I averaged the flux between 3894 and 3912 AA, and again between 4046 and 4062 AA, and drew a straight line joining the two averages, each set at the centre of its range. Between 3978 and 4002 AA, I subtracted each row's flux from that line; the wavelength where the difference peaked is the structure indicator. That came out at 3991.0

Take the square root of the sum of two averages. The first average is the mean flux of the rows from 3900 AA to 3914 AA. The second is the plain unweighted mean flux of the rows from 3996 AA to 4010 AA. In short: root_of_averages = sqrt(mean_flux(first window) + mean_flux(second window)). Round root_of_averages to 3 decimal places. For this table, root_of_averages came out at 2.865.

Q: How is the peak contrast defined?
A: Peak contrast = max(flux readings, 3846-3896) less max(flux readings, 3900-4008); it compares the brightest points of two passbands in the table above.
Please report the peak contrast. 0.259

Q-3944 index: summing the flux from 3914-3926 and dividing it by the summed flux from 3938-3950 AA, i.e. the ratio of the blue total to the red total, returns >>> 1.01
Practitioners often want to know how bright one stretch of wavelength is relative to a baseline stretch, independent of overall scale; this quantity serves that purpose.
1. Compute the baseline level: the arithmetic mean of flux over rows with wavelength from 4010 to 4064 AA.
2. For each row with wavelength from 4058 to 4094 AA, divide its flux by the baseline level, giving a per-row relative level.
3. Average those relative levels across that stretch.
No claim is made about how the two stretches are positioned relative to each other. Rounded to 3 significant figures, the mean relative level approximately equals 1.03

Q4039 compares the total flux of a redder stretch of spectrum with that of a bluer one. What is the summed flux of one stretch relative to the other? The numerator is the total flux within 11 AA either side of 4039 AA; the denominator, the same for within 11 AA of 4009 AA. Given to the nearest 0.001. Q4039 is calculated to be 0.988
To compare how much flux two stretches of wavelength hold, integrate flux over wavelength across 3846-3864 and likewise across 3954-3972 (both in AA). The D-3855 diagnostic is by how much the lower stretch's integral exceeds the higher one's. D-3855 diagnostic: 10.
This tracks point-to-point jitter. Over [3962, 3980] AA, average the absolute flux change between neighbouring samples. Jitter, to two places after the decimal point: 0.11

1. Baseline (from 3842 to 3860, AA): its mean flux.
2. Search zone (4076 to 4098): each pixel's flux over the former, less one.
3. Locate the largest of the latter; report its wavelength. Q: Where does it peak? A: 4081.0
